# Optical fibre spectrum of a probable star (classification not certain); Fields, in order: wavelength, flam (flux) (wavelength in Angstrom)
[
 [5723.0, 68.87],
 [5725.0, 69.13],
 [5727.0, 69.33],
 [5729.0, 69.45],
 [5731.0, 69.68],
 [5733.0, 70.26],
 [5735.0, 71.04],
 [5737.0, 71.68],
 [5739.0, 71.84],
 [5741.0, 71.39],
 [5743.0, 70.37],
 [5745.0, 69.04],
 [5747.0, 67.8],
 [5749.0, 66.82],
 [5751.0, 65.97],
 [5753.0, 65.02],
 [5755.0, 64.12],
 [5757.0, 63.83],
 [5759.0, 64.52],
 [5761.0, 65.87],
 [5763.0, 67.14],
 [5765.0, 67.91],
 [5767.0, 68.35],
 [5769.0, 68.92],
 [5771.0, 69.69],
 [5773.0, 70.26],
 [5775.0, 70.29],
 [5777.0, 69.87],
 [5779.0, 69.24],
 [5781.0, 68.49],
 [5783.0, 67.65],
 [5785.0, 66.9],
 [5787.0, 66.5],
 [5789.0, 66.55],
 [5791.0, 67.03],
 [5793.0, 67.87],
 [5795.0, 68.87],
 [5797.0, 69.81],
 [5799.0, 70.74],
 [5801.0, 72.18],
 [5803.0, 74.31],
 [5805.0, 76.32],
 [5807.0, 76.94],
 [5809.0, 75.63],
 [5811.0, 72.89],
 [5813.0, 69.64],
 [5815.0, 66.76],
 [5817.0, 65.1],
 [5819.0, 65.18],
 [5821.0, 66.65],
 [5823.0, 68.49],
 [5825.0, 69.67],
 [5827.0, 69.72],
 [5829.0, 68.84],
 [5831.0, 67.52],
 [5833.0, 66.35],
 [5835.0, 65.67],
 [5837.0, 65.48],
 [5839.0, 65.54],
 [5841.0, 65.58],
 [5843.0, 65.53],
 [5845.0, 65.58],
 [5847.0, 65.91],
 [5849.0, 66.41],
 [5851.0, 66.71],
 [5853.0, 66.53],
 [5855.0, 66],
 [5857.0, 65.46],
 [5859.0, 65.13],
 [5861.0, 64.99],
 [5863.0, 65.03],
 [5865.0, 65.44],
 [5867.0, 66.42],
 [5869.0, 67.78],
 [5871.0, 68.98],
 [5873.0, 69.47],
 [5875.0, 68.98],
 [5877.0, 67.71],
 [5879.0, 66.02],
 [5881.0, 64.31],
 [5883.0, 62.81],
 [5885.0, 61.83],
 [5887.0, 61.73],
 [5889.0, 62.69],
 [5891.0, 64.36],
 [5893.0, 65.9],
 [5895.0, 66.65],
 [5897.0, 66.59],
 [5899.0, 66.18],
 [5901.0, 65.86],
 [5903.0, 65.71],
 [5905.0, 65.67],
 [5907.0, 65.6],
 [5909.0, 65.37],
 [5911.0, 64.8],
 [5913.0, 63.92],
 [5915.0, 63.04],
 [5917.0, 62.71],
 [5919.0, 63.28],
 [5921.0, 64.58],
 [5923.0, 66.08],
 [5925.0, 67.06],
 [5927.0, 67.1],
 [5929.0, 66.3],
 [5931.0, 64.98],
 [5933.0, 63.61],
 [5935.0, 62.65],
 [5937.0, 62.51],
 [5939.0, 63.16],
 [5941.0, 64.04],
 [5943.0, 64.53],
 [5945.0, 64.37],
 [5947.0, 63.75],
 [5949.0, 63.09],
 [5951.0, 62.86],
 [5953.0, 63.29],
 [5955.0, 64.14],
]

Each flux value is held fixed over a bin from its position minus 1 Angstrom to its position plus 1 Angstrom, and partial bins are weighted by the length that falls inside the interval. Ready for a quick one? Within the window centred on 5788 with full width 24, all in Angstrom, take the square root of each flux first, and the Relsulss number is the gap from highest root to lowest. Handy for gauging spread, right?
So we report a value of 0.256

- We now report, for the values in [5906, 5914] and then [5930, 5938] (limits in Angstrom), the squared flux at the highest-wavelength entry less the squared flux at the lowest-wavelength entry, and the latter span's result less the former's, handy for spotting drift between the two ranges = -97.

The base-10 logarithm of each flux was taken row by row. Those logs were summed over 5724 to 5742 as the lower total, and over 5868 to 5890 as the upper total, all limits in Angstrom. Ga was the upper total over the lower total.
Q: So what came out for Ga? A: 1.20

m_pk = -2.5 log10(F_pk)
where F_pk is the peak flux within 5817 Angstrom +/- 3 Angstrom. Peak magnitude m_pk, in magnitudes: -4.56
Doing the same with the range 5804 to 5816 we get -4.72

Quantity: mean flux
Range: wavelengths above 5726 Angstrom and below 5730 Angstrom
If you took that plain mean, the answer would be 69.4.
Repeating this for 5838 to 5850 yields 65.8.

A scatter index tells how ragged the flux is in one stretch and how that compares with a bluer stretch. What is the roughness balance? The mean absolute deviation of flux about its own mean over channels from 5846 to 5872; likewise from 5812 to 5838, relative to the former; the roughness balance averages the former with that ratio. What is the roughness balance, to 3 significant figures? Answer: 1.33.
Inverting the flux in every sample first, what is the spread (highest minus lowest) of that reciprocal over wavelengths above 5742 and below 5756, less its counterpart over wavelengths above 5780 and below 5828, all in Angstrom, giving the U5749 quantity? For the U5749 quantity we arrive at -0.0010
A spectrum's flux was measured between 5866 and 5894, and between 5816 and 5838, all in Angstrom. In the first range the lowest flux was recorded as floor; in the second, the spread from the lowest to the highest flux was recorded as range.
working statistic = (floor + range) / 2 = 33.2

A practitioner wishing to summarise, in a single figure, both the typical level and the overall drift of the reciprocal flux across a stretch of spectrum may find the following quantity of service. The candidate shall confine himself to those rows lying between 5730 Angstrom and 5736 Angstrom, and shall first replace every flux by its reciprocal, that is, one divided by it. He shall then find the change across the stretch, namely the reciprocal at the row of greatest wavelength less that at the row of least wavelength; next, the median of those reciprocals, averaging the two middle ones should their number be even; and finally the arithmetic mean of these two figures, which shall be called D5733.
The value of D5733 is 0.0070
